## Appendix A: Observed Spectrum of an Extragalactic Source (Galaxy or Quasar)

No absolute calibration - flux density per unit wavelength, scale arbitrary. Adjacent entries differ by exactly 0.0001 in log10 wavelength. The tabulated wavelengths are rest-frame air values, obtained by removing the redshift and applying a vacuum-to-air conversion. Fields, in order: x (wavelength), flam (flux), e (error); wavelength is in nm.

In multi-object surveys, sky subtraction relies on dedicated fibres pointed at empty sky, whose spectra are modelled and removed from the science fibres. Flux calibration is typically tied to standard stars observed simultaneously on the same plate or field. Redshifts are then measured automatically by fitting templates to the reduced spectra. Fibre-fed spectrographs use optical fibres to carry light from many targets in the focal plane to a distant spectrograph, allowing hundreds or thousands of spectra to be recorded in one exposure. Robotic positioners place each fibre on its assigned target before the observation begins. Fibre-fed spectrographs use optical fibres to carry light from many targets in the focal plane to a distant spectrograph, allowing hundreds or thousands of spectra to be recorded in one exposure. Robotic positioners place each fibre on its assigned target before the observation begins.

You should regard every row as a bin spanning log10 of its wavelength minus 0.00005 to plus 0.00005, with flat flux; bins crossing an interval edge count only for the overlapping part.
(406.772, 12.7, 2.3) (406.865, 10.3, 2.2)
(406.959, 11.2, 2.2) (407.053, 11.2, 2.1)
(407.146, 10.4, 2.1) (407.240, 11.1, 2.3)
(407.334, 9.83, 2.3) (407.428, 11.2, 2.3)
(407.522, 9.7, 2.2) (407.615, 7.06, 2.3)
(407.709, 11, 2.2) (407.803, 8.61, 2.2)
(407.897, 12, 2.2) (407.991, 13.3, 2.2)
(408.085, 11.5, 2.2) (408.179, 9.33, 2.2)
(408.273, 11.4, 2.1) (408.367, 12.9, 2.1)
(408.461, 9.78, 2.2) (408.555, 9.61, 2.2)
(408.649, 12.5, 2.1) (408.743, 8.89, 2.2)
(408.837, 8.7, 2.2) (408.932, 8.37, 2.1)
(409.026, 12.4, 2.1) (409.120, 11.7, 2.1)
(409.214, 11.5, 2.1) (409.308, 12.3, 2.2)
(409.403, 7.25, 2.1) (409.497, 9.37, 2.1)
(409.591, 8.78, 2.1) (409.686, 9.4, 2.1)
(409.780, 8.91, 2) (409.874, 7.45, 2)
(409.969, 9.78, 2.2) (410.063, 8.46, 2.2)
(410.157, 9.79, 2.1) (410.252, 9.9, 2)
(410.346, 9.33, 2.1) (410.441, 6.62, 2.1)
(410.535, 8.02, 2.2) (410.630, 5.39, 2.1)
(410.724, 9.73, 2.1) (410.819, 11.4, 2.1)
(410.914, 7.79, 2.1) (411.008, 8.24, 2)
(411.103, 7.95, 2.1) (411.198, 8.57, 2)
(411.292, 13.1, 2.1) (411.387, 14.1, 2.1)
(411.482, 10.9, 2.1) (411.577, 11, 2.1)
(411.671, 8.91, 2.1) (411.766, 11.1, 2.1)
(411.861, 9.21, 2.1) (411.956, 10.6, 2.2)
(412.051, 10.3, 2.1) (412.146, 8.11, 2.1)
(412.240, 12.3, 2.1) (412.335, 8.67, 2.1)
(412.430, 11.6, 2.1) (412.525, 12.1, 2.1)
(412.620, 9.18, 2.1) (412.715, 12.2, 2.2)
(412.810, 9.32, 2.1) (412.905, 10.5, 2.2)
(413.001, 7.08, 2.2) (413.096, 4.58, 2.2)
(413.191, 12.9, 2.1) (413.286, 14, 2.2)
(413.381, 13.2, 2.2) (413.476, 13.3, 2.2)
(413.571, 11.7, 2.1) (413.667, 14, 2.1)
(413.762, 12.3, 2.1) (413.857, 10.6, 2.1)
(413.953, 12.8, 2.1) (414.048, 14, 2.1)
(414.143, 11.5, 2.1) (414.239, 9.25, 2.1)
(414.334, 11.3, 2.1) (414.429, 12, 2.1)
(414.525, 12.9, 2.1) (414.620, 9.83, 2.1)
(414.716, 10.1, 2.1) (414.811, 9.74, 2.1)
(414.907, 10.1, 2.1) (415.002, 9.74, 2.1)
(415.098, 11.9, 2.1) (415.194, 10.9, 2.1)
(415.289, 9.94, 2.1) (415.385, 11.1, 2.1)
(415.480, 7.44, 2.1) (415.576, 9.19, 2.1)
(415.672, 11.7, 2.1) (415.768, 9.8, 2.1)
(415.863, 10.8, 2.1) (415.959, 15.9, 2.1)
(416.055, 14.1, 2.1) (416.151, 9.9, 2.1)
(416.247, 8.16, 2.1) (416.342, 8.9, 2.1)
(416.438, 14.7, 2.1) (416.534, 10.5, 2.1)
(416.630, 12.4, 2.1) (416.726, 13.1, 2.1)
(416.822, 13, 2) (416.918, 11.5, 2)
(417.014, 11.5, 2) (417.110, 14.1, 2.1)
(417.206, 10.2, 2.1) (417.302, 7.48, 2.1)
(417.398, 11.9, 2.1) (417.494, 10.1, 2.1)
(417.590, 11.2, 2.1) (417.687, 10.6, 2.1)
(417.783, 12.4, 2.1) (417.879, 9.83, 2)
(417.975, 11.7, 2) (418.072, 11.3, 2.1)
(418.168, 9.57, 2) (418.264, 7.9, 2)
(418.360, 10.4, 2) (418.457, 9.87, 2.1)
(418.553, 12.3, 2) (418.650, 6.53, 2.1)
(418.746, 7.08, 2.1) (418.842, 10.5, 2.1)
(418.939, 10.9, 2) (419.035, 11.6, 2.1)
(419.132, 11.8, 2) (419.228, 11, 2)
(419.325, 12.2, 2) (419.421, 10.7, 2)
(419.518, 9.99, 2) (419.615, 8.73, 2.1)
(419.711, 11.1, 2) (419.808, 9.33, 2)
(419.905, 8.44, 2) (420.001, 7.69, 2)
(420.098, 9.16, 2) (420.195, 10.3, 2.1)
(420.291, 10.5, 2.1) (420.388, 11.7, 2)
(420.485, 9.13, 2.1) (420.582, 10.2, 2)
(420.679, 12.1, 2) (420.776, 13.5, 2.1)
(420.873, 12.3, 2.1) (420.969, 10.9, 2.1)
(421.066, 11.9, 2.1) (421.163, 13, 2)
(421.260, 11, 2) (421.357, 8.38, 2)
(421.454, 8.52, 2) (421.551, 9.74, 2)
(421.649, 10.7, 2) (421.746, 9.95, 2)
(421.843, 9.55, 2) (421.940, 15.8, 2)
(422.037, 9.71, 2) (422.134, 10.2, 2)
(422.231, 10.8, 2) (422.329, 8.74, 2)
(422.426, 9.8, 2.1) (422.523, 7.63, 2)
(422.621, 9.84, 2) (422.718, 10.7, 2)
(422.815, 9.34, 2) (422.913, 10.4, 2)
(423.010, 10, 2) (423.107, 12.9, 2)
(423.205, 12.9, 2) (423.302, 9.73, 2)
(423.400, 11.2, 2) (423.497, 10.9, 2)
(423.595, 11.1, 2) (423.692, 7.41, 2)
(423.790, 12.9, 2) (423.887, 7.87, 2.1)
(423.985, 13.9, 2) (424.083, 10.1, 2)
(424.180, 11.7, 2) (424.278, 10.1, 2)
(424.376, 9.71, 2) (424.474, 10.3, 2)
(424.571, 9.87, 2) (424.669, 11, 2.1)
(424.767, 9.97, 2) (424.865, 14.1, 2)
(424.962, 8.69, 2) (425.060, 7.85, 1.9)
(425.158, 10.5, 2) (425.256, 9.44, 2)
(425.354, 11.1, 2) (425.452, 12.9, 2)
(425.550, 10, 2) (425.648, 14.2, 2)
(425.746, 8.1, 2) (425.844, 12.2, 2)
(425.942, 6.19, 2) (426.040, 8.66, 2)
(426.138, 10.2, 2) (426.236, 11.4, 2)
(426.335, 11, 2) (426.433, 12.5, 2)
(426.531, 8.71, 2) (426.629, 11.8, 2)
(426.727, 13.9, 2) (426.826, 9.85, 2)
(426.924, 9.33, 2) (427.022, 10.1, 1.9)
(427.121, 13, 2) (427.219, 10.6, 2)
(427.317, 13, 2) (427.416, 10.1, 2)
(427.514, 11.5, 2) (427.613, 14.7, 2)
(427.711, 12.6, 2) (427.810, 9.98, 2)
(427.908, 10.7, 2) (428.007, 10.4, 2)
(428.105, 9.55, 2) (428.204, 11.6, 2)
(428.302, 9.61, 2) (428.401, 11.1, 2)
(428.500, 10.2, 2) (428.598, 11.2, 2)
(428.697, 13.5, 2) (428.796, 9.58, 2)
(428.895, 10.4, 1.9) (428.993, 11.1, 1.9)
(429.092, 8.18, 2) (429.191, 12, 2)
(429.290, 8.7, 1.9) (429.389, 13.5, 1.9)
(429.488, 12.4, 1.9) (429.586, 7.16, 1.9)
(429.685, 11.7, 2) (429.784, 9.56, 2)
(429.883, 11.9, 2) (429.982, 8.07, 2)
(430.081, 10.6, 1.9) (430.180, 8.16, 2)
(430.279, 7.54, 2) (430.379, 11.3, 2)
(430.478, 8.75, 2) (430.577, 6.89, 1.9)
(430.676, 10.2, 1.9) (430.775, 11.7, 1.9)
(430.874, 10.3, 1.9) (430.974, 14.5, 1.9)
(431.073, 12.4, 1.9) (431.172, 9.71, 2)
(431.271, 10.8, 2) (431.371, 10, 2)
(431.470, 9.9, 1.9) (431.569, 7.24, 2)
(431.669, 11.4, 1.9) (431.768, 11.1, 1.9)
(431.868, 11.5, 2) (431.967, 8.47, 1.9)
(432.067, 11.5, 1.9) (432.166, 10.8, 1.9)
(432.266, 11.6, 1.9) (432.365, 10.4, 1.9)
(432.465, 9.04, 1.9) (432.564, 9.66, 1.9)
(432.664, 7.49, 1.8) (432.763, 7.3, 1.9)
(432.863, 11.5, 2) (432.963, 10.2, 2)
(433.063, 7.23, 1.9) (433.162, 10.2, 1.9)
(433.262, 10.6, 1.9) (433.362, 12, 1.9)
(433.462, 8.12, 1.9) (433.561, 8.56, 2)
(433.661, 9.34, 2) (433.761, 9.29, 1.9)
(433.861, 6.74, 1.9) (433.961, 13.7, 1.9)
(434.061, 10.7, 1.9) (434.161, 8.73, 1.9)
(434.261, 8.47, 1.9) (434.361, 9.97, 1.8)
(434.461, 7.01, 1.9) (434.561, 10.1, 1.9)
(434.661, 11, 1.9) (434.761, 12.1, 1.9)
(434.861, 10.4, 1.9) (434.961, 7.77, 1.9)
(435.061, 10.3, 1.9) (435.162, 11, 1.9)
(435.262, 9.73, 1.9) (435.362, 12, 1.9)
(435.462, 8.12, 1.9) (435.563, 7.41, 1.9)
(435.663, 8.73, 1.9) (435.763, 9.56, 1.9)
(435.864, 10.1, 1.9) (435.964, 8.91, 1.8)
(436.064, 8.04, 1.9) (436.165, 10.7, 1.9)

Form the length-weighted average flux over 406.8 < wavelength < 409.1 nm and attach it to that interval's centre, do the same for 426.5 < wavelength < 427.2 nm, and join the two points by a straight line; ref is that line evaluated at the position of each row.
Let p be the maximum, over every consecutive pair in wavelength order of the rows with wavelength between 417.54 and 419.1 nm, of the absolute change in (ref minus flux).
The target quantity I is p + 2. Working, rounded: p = 5.77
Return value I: 7.8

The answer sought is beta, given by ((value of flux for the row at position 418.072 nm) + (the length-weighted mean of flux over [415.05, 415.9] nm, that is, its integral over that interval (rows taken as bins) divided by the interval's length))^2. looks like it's 467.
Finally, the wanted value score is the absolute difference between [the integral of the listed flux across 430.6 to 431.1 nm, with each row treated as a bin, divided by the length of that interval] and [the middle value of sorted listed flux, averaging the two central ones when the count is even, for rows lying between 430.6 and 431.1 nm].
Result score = 0.2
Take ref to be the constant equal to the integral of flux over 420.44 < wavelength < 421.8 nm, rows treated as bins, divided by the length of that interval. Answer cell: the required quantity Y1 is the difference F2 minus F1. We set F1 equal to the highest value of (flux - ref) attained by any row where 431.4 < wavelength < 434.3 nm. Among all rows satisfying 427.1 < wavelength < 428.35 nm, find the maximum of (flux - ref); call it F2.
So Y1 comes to 1.0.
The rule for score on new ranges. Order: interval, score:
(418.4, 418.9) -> 0.6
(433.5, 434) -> 0.1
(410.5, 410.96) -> 0.4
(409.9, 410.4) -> 0.5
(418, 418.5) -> 0.0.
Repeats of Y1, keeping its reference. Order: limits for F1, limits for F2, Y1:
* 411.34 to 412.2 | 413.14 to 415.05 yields -0.1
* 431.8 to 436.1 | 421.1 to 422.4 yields 2.1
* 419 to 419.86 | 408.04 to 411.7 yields 1.9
